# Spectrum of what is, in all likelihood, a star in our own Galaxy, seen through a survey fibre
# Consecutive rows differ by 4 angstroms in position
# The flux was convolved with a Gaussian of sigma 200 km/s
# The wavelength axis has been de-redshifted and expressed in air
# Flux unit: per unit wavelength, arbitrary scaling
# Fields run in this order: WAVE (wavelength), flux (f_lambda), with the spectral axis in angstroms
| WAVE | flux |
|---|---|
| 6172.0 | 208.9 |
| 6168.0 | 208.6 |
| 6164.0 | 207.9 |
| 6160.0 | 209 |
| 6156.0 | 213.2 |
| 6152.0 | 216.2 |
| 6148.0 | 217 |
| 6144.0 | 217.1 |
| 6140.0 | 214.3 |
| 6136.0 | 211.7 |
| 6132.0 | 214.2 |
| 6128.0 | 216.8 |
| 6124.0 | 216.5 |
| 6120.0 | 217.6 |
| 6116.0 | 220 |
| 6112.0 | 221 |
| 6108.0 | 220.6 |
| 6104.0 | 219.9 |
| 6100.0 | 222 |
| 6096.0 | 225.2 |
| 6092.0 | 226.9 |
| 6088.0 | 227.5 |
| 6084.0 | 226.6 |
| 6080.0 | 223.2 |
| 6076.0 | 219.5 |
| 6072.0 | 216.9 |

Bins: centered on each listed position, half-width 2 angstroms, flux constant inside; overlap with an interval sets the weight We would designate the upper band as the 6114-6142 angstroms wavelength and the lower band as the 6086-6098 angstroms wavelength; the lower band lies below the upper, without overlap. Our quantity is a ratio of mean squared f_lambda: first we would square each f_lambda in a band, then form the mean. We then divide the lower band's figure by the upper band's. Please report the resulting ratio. 1.10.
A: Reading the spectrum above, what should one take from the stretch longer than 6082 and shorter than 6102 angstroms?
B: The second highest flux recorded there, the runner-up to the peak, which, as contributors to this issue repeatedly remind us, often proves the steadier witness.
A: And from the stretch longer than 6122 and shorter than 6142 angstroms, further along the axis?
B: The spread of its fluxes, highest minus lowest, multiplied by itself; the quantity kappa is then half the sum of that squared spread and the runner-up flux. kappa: 126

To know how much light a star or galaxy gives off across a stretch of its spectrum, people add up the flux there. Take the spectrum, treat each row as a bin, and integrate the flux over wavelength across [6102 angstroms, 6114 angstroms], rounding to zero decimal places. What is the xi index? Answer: 2646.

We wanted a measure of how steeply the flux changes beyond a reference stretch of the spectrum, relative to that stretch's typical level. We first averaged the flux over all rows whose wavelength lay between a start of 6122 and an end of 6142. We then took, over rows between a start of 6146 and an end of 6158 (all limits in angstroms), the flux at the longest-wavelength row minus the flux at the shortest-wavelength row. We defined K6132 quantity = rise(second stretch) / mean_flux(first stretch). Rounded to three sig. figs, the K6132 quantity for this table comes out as -0.0177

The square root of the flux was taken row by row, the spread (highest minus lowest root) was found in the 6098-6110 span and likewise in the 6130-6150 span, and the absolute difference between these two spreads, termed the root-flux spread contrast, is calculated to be 0.11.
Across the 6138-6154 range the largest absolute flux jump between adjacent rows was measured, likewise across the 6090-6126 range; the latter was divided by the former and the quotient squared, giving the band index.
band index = 1.3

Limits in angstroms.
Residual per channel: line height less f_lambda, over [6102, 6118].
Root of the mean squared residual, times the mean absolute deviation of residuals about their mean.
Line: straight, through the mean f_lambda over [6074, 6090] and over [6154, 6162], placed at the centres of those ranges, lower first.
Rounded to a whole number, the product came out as 1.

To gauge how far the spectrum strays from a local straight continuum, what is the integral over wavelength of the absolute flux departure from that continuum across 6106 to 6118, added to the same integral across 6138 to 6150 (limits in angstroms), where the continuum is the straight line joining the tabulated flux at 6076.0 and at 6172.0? 110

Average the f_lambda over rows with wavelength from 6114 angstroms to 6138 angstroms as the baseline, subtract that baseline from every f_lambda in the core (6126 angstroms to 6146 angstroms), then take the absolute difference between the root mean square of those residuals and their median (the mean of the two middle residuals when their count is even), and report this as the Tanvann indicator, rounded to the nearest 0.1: 4.2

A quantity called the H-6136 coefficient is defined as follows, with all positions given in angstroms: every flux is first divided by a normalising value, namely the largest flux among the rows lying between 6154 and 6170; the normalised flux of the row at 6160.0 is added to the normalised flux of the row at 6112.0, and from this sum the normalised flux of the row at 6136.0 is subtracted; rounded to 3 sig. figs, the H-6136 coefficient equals 1.02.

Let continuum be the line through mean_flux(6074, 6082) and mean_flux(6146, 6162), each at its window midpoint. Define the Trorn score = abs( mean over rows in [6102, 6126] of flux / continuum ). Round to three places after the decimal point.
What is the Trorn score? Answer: 1.007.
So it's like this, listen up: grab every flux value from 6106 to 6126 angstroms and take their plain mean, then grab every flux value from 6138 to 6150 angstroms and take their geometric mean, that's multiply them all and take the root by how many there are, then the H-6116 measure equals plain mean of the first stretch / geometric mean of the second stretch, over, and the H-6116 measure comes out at 1.01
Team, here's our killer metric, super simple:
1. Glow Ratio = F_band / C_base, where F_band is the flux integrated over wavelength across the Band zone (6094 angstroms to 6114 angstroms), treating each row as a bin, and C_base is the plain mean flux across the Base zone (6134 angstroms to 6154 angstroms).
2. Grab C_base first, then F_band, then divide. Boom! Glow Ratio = 20.6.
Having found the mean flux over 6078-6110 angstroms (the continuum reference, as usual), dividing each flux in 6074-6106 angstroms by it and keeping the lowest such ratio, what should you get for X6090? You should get 0.98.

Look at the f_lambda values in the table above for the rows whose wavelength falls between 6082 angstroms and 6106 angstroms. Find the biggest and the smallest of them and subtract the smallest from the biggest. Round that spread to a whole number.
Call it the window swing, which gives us 8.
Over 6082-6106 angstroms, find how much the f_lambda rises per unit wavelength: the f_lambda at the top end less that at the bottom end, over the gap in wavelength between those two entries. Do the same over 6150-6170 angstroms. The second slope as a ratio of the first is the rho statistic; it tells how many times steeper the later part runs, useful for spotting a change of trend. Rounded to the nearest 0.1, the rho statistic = 1.4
